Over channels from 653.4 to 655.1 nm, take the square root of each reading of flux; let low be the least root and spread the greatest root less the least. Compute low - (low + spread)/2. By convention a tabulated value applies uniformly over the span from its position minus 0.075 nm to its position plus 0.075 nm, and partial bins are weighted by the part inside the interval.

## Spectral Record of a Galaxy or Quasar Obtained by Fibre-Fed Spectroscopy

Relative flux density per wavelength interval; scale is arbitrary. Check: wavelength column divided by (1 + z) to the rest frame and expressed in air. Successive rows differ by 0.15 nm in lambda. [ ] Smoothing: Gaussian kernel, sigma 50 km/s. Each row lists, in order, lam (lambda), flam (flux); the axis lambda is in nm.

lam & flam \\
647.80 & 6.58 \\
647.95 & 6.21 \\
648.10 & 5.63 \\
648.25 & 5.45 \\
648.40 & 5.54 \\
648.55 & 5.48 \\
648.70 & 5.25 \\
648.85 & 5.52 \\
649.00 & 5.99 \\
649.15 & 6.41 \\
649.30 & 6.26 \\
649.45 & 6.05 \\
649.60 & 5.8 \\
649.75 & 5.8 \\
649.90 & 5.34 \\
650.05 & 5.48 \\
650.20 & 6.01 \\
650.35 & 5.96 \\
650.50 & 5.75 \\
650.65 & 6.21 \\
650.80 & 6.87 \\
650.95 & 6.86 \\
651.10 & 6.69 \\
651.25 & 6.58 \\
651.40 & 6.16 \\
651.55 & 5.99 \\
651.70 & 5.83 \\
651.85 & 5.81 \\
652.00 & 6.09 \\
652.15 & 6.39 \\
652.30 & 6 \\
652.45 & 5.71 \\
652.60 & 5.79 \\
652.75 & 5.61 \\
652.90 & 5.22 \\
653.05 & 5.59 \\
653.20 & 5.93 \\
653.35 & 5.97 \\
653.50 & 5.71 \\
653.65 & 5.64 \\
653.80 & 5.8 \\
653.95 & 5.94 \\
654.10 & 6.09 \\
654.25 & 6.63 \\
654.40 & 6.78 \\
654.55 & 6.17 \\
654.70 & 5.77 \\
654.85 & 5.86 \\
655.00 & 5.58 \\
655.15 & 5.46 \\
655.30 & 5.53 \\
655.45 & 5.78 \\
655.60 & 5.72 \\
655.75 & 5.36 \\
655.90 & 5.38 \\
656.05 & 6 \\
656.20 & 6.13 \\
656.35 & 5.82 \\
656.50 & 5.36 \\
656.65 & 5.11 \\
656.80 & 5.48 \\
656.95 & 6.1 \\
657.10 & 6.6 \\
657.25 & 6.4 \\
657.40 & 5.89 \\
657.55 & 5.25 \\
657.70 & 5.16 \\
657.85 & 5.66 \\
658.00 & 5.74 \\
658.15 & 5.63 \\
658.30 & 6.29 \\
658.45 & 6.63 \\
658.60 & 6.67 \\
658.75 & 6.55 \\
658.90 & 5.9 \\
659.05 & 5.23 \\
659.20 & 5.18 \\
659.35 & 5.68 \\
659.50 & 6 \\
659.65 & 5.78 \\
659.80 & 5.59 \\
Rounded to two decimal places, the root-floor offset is 1.06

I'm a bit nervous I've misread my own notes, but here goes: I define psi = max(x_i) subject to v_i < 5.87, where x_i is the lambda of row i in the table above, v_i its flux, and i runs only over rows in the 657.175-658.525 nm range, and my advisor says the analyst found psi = 658.15 nm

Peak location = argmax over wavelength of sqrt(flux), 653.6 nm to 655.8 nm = 654.40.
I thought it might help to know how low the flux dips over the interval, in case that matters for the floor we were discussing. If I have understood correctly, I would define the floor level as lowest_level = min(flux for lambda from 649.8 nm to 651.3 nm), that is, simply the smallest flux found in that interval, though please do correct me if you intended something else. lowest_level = 5.34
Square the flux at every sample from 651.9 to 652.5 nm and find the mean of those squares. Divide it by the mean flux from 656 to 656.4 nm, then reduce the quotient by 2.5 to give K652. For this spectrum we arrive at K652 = 3.6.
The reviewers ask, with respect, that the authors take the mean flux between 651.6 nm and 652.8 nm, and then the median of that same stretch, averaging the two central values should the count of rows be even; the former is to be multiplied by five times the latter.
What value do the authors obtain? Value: 172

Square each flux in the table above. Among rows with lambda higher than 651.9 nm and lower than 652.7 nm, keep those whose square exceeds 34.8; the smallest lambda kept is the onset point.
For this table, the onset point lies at 652.00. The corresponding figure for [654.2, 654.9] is 654.25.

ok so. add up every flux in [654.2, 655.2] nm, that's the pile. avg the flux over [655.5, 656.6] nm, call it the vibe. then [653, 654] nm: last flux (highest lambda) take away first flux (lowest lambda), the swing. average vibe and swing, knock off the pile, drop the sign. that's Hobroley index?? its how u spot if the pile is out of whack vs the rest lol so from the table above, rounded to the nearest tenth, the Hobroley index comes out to 39.2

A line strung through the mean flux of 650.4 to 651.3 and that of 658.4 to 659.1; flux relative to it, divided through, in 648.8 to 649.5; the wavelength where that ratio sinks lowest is 648.85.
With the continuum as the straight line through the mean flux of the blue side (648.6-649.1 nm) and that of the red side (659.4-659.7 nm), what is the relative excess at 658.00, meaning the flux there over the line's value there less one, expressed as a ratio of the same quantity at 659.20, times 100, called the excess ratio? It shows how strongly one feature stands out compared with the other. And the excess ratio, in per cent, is 15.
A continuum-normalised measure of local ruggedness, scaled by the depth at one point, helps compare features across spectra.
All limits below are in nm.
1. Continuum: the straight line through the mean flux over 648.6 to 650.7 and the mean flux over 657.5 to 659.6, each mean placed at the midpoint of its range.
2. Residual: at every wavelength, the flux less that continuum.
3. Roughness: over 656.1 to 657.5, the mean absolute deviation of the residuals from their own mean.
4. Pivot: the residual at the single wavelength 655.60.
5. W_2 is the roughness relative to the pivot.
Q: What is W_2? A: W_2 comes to -3.4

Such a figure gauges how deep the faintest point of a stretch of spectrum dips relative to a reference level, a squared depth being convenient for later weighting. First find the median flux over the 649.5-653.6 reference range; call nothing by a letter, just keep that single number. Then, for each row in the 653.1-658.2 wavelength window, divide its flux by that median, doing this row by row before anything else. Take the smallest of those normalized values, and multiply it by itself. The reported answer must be 0.74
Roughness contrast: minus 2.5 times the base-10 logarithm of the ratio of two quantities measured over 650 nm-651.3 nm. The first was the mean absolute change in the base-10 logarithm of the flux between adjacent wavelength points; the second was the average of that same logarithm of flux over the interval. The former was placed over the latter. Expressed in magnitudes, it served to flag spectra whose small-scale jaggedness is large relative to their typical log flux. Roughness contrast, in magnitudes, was 4.03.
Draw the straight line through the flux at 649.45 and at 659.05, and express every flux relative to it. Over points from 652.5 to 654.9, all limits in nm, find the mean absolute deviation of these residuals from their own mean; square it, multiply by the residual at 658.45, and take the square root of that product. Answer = 0.35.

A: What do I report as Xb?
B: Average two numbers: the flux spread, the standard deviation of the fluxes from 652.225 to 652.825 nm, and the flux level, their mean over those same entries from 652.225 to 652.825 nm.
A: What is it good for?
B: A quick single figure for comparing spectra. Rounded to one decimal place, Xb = 3.0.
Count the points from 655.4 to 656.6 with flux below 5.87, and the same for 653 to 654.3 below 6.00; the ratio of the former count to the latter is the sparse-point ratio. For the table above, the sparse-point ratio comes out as 0.9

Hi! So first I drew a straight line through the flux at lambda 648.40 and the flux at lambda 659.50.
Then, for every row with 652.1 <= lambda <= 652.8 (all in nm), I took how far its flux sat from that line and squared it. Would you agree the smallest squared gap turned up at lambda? 652.45 nm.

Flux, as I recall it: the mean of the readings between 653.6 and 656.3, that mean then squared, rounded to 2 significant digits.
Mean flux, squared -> 34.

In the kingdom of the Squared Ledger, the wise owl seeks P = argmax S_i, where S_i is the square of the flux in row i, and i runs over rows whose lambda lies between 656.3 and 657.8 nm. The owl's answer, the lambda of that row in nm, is 657.10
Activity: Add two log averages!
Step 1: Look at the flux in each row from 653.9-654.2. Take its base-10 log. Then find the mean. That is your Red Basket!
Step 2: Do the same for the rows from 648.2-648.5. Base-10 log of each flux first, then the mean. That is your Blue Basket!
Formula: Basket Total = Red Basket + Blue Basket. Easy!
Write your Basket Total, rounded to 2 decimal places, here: 1.52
